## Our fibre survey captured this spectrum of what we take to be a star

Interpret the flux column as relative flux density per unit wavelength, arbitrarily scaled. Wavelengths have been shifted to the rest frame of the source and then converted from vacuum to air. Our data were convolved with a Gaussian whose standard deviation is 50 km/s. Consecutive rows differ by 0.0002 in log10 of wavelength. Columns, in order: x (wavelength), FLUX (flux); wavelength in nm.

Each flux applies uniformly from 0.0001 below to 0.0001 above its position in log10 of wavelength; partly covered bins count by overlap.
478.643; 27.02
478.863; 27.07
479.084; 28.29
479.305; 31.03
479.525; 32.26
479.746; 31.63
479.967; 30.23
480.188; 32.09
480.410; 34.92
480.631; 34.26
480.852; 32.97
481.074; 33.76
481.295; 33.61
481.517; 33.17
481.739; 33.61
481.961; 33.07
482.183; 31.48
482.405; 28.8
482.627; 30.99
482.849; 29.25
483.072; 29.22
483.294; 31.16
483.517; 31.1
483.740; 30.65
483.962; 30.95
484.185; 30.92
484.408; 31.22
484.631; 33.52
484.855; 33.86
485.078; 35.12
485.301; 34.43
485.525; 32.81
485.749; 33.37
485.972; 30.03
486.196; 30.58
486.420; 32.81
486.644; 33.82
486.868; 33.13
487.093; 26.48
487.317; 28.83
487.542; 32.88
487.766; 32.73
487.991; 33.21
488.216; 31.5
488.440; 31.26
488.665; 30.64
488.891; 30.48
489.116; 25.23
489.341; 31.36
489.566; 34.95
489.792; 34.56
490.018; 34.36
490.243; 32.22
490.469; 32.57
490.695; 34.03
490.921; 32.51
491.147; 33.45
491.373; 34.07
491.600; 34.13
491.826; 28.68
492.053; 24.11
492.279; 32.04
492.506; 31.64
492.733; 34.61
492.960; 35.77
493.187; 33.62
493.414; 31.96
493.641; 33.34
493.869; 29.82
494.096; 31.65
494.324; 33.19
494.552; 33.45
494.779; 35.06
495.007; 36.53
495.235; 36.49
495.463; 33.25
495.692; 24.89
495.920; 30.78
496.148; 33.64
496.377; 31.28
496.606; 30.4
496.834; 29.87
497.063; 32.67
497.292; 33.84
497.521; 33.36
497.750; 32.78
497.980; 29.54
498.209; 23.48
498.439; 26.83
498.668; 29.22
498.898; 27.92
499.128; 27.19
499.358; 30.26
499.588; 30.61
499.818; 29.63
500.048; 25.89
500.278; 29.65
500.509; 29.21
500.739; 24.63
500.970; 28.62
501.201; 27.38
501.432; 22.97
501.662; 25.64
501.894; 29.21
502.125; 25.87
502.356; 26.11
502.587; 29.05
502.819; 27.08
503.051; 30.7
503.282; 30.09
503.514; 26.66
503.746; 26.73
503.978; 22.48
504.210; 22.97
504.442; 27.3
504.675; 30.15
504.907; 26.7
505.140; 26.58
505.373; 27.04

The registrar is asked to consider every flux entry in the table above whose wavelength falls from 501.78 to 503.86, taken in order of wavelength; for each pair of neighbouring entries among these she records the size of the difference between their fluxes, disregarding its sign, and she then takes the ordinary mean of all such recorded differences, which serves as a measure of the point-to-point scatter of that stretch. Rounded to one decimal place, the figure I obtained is 2.0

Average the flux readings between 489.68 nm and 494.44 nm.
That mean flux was 32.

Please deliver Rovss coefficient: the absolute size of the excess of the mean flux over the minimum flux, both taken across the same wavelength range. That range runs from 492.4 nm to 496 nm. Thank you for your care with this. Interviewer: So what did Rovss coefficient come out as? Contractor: 8.0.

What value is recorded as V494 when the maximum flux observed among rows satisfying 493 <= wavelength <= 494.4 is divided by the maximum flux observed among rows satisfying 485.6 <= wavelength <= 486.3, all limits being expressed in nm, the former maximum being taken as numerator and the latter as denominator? 1.01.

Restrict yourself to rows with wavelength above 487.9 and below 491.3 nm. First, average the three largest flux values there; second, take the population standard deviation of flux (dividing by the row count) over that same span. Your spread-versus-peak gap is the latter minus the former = -32.3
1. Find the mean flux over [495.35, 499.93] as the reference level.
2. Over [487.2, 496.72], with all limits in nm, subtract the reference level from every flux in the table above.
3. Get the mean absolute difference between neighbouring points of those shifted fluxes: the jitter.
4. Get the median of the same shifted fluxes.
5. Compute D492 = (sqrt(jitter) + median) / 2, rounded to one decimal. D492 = 2.0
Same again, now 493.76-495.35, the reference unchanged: 2.2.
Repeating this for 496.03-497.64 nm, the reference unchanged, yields 1.9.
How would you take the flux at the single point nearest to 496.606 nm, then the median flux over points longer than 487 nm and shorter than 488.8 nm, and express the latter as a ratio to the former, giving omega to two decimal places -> 1.03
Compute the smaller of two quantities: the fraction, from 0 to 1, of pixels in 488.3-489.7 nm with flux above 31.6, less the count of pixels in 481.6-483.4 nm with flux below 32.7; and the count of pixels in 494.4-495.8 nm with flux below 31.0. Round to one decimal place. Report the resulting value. -5.8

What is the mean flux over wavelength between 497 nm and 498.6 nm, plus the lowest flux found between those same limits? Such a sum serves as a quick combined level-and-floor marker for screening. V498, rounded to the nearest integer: 54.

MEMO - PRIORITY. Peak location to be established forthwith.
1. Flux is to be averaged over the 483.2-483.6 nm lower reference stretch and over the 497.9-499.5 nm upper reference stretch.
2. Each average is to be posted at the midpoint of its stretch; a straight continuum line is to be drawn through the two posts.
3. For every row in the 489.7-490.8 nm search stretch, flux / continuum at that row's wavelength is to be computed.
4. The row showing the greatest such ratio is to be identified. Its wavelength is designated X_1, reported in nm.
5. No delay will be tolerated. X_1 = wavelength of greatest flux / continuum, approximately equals 489.792 nm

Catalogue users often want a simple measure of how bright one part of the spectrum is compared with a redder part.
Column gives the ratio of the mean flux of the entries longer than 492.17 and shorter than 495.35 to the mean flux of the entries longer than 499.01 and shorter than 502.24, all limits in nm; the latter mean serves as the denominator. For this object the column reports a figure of 1.21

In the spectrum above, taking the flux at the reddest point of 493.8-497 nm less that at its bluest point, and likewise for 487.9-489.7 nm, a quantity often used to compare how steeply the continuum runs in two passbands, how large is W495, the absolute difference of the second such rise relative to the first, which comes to 1.7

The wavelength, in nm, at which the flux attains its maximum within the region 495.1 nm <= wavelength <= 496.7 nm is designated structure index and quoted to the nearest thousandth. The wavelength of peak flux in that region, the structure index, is 495.235 nm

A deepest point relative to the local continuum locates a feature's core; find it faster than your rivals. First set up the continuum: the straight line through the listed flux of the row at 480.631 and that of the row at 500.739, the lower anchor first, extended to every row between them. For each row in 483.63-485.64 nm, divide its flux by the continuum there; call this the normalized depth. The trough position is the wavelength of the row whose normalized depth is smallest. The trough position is 483.740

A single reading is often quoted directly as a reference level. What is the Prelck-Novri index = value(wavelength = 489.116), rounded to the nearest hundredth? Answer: 25.23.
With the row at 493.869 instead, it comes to 29.82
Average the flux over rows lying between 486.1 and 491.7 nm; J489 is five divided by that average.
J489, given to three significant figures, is 0.156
